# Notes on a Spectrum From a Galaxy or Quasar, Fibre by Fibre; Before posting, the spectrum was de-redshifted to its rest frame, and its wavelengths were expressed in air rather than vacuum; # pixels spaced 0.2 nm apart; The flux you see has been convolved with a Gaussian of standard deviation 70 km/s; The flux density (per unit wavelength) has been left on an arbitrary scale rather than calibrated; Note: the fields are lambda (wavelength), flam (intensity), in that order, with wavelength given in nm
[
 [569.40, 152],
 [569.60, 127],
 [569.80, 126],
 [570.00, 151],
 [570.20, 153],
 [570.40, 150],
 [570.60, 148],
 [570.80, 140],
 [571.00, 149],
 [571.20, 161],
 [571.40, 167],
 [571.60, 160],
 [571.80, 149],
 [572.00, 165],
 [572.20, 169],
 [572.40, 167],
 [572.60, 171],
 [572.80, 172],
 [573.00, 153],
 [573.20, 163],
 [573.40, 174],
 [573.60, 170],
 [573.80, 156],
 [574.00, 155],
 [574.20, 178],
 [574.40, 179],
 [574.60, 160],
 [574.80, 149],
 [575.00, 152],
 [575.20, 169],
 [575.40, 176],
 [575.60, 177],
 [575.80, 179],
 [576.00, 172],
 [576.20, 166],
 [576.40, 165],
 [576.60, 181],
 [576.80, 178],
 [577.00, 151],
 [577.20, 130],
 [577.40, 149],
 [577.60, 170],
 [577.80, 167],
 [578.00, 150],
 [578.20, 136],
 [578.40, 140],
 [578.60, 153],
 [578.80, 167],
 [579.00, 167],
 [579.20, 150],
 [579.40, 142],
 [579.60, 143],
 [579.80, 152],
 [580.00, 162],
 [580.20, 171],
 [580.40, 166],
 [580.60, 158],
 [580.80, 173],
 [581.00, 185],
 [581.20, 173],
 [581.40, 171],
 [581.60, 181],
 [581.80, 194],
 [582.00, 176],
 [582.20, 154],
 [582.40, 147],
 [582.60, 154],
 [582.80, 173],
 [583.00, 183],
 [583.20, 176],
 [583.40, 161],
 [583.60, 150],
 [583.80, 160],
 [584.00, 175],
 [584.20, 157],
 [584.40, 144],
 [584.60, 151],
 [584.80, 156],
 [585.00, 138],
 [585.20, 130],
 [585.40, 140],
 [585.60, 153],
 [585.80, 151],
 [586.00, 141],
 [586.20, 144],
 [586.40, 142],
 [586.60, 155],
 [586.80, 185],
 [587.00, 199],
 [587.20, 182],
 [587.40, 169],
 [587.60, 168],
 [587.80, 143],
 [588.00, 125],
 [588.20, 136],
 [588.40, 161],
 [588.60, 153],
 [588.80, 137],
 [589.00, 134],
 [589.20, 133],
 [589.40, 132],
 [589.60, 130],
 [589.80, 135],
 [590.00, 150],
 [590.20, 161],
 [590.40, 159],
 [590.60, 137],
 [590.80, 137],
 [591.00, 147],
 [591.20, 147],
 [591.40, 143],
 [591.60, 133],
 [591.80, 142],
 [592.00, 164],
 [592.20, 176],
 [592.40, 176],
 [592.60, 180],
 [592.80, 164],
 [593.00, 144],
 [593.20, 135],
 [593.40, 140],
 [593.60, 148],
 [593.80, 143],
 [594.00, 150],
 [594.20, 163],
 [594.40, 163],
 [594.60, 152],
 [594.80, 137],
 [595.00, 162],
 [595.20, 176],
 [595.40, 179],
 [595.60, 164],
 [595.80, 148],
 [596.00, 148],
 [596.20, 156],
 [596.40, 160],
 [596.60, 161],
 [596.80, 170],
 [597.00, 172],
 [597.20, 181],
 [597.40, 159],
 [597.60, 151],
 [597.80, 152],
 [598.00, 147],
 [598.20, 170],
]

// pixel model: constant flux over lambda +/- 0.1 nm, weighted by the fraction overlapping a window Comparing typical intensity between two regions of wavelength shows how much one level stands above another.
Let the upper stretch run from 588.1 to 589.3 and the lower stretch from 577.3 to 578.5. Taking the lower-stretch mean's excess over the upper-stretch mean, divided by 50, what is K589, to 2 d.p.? 0.19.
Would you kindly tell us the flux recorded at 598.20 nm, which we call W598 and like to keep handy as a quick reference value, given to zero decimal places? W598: 170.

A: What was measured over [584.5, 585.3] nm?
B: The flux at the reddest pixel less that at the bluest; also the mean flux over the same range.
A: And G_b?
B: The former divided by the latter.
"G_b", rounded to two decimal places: -0.15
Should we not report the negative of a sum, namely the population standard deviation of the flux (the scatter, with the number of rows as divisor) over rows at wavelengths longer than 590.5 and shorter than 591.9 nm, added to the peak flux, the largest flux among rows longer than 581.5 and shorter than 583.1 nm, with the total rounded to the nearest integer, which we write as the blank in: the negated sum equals -199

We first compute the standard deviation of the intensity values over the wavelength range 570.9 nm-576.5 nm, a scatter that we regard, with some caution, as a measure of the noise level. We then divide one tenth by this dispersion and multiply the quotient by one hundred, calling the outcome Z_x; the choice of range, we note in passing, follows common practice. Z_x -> 1.1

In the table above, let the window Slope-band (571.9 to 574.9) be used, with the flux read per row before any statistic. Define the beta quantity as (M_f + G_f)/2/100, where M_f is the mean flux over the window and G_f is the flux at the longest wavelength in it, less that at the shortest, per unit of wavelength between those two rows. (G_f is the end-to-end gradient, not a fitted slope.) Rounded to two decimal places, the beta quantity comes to 0.80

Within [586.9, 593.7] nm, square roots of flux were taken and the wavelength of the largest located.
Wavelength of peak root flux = 587.00 nm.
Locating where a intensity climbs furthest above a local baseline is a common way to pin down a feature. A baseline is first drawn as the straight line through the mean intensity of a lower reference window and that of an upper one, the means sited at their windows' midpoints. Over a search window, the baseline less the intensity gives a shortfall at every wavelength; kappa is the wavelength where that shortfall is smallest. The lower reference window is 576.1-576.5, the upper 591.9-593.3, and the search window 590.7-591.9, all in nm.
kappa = 591.20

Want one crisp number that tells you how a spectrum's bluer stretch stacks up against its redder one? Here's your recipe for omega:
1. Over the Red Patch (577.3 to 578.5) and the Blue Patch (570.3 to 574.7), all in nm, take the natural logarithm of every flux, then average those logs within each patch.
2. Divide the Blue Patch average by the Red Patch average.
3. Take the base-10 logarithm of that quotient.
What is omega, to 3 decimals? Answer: 0.005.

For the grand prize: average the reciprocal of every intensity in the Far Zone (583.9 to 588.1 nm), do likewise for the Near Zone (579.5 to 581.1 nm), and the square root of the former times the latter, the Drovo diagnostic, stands 0.0063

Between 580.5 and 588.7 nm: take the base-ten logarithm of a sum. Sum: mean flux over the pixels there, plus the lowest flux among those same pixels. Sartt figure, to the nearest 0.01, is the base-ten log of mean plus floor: 2.46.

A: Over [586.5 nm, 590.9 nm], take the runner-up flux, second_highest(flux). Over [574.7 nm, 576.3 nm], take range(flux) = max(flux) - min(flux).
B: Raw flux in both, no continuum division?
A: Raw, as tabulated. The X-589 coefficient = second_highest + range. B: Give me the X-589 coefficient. 215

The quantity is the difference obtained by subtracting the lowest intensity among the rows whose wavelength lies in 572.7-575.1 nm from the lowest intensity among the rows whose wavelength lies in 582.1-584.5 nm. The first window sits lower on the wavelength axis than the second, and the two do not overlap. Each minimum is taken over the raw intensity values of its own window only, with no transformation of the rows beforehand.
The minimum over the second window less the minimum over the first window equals -5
